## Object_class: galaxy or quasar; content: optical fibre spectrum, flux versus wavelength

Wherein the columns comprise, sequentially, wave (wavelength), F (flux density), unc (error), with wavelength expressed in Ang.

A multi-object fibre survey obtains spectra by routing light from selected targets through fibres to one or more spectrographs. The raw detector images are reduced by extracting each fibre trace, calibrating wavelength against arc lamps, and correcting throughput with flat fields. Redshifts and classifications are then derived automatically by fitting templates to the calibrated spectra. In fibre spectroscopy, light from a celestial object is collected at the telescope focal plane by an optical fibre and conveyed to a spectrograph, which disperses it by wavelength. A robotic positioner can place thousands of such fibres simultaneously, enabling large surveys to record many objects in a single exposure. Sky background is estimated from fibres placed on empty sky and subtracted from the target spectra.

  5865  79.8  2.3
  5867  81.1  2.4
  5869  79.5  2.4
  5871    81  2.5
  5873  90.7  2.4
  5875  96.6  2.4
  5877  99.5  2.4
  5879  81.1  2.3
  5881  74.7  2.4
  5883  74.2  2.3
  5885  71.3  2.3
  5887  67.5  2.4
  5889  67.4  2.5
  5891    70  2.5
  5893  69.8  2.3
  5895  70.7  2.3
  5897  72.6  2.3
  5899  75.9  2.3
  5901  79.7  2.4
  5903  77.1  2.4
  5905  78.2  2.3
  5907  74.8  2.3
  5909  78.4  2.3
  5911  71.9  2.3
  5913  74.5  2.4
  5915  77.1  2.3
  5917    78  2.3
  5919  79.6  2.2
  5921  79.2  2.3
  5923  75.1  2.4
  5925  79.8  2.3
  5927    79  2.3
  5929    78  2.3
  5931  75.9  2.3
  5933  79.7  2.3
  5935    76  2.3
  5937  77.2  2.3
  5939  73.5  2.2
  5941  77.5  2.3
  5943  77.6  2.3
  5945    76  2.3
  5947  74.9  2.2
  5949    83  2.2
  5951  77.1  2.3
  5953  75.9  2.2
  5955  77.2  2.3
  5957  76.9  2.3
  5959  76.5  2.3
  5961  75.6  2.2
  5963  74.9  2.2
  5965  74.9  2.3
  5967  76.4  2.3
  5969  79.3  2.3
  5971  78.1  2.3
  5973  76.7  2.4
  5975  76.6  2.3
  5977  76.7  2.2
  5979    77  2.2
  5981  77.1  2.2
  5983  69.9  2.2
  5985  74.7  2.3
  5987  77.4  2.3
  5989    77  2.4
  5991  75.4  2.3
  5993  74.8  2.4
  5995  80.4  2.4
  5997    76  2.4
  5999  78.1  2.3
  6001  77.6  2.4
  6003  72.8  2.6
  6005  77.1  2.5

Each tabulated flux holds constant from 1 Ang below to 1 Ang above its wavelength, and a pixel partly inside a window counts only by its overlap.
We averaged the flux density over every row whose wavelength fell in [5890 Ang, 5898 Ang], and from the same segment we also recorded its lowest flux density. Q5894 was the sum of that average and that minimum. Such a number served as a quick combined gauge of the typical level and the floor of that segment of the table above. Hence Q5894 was 141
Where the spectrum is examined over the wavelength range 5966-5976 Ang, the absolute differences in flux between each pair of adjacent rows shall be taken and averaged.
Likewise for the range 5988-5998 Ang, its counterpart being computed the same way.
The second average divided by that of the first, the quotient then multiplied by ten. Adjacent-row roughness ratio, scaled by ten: 21.8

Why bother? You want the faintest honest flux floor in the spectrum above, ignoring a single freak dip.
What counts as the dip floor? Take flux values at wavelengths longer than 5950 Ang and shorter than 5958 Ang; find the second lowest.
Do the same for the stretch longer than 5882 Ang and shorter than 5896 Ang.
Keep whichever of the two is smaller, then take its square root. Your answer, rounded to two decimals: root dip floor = 8.22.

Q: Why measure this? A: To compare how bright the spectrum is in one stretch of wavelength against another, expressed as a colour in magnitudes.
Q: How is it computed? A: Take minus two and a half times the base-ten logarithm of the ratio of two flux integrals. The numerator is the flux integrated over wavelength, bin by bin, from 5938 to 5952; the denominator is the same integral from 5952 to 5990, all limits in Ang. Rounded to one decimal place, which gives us 1.1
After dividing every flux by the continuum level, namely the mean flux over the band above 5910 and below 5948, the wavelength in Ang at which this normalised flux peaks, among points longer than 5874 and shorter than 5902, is 5877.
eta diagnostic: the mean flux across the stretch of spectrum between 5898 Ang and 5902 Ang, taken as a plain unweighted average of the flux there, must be 77.8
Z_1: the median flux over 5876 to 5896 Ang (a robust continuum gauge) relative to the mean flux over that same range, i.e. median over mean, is 0.95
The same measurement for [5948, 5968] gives 0.99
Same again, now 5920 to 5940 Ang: 1.00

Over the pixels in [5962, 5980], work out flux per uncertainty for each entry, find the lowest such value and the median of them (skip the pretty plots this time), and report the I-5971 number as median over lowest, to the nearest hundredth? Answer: 1.06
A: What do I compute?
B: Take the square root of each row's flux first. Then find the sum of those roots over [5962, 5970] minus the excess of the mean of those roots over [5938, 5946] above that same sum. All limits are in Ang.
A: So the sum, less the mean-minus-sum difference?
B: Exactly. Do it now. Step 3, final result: 61.2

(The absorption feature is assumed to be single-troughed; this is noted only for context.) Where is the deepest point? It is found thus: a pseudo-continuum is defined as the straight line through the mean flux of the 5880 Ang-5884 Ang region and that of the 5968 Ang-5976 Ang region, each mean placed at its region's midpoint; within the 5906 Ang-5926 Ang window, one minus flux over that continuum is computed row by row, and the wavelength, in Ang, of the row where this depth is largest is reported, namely 5911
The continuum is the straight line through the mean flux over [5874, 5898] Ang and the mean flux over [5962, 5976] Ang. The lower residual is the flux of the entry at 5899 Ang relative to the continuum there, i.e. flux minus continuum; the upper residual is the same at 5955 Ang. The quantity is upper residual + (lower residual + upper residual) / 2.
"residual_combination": 0.6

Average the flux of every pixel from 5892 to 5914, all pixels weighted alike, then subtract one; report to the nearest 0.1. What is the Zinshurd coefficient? 73.9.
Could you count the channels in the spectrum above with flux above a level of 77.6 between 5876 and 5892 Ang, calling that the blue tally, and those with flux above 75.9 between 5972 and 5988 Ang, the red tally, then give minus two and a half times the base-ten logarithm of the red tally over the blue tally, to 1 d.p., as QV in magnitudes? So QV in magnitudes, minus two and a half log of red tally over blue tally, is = -1.2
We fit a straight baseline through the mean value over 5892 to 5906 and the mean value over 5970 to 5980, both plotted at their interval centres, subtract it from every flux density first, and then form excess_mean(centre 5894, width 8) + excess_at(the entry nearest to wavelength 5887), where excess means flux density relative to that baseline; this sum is -11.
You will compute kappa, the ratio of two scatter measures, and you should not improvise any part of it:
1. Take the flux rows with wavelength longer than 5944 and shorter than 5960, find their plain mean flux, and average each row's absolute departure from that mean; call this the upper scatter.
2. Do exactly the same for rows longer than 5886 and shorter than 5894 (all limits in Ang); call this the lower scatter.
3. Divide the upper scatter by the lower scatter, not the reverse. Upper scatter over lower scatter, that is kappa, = 1.2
